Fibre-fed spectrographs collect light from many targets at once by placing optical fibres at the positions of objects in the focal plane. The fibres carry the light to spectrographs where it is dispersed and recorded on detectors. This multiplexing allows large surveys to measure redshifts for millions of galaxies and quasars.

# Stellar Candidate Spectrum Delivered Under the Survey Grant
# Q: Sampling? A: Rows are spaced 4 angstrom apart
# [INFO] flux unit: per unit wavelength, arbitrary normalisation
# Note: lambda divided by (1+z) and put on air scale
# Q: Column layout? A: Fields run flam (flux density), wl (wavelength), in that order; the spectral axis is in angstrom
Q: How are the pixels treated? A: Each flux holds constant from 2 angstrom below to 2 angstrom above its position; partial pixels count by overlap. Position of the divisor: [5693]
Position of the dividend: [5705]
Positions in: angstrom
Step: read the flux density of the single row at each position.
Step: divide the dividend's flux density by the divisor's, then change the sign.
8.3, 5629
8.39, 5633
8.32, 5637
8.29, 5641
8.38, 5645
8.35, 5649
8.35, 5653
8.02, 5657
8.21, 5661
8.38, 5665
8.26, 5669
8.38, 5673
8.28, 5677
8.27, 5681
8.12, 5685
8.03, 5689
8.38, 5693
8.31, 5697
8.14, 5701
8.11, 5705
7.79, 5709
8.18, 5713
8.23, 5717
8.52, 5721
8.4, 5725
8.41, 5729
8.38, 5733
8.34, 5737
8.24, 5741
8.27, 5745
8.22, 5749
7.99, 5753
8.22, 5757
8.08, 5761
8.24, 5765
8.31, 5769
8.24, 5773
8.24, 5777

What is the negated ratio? -0.97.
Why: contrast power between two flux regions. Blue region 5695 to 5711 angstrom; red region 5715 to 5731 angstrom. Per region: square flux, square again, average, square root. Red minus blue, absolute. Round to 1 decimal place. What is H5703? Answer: 4.9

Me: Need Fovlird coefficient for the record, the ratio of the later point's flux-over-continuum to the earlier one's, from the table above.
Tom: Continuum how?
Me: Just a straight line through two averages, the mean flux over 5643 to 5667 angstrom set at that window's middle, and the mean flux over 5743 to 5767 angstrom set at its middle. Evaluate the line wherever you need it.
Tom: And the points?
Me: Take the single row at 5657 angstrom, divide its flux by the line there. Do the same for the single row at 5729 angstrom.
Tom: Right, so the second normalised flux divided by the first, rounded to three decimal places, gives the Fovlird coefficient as 1.059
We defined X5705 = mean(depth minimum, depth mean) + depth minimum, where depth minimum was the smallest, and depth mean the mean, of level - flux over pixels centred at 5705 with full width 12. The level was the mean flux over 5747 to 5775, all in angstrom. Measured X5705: 0.15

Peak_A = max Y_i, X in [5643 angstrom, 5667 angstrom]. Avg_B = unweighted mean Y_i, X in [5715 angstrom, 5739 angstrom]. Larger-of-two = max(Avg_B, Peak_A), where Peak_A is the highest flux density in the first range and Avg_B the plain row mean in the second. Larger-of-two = 8.38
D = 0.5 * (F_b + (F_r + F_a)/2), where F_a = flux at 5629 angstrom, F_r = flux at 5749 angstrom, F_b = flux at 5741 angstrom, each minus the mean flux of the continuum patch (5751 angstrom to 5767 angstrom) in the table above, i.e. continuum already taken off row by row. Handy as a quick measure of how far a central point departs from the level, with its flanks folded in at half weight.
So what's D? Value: 0.12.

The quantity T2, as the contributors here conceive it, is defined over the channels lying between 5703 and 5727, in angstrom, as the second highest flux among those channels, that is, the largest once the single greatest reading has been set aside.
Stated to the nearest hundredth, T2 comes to 8.40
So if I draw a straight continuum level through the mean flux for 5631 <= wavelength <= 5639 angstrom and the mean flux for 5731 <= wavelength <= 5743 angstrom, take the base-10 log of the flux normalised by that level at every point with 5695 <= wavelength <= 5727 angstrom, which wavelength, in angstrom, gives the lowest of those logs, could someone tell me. 5709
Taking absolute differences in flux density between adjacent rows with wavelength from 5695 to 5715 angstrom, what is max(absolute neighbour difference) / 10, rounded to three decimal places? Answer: 0.039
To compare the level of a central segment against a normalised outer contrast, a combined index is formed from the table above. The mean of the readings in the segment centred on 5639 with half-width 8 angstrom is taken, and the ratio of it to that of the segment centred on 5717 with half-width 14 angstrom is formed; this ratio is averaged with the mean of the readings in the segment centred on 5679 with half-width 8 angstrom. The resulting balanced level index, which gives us 4.64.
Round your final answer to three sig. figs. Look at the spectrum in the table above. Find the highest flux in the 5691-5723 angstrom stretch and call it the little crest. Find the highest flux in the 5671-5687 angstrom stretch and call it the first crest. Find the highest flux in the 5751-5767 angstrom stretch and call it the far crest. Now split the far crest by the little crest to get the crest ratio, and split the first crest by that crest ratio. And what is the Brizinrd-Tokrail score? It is 8.66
